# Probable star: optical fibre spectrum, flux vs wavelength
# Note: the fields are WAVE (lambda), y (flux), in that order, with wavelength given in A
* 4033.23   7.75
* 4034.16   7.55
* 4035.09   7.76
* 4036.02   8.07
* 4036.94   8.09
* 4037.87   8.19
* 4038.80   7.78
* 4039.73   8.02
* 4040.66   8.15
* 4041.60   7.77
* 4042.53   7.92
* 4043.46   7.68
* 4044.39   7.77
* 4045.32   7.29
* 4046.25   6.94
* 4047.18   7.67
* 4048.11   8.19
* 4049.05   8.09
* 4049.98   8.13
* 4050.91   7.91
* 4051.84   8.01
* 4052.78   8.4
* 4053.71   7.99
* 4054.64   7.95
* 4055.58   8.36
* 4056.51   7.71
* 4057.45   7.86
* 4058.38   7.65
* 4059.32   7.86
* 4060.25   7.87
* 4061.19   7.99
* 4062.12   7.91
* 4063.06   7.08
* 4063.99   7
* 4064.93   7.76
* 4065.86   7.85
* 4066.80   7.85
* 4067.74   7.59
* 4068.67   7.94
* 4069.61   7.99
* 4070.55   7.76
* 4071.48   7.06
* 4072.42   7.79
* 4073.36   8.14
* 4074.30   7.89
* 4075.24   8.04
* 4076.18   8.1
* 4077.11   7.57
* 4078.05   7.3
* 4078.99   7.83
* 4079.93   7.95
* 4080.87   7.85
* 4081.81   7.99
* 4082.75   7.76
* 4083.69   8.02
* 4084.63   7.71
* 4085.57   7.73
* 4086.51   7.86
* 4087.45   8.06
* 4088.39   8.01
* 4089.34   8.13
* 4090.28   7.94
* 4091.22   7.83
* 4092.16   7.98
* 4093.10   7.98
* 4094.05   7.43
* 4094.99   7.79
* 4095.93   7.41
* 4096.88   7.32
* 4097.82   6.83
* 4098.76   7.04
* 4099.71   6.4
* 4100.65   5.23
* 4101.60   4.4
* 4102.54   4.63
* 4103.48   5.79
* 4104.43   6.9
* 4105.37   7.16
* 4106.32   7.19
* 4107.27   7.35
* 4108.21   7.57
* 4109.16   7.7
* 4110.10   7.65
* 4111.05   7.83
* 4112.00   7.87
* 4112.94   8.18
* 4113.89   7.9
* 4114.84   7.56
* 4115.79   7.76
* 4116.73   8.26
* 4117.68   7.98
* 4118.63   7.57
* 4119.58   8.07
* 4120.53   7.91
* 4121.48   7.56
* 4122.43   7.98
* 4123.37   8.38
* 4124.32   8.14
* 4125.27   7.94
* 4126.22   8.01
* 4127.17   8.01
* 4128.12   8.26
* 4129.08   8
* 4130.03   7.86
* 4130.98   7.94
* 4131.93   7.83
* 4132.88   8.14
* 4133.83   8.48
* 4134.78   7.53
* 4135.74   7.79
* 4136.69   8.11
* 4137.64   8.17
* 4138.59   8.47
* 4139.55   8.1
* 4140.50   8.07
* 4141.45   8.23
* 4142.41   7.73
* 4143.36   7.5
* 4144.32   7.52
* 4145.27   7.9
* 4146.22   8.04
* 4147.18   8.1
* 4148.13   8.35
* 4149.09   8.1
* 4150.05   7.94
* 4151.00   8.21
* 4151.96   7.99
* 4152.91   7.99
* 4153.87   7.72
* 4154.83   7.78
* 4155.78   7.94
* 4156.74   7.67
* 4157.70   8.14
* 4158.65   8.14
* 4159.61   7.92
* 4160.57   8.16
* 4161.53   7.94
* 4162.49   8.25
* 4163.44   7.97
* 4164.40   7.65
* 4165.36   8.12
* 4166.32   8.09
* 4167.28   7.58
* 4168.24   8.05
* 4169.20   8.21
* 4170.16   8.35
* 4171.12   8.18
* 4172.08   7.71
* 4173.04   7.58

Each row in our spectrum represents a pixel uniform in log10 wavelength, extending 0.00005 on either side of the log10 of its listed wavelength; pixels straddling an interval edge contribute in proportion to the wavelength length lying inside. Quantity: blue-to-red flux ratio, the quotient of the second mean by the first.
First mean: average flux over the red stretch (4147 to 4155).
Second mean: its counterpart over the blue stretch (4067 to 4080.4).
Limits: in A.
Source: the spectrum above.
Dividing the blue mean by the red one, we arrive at 0.97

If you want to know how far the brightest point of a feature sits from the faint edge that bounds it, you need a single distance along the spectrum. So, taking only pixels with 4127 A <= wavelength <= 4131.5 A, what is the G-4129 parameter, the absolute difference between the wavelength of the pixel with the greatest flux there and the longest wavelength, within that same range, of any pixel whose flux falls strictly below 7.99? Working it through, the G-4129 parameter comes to 2.9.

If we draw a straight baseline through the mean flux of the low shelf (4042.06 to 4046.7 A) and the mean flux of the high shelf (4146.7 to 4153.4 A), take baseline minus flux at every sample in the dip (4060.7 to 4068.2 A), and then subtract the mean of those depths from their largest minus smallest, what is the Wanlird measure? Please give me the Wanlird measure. 1.00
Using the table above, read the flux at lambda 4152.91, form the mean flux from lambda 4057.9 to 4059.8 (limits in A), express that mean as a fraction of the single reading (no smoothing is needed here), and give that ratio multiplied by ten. 9.7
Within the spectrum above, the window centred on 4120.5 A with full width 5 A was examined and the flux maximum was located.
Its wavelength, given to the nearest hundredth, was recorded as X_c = 4119.58 A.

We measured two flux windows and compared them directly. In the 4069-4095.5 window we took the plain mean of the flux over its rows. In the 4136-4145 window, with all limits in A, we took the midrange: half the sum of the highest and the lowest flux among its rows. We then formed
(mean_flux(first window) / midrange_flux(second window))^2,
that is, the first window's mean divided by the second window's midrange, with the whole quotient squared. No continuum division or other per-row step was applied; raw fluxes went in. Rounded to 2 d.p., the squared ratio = 0.96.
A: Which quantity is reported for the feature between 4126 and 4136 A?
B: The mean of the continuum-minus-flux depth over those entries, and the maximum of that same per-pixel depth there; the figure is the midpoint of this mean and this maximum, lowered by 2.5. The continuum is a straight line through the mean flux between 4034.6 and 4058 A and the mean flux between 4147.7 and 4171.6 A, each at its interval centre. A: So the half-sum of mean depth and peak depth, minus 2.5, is -2.27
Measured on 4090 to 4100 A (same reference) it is -1.47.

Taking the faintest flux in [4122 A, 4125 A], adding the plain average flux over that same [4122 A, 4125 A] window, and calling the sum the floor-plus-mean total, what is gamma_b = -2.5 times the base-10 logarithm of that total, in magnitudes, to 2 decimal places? -3.02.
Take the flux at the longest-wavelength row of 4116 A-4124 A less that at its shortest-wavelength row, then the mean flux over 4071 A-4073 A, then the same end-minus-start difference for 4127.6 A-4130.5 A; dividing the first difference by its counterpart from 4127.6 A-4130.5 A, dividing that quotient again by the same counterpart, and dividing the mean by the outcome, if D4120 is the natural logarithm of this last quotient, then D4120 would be 2.3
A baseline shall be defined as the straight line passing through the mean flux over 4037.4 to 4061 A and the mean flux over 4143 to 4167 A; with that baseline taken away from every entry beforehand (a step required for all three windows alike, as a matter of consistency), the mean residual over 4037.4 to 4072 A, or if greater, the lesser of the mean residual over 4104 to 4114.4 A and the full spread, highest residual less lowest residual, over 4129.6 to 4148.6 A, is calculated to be -0.08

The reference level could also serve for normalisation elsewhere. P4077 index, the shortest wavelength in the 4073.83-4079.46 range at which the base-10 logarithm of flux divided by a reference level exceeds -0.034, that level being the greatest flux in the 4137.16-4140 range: 4074.30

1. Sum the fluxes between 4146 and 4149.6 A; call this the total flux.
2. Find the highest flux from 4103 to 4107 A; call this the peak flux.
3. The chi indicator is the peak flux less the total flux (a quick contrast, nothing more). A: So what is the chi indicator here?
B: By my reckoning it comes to -25.4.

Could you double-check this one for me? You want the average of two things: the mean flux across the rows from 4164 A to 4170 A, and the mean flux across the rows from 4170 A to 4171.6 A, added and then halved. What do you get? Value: 8.11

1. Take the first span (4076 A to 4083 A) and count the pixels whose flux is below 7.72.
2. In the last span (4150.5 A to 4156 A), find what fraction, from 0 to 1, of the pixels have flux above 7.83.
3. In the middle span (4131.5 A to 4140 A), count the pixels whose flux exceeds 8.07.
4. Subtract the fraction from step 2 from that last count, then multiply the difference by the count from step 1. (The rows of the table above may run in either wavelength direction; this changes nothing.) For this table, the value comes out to 10.7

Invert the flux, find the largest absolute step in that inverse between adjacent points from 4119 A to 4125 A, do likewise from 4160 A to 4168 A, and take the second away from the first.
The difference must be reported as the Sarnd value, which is -0.0014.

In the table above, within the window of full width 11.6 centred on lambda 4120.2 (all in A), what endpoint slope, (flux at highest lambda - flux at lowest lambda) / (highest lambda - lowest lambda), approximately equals 0.036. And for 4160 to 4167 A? -0.012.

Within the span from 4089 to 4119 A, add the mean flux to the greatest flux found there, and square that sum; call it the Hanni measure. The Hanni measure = 241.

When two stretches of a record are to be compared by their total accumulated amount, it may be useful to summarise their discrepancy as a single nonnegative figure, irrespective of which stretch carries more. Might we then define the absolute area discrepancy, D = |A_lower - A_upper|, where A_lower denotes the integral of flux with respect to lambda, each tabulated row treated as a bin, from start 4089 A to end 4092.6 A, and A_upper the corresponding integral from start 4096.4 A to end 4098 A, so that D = 17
